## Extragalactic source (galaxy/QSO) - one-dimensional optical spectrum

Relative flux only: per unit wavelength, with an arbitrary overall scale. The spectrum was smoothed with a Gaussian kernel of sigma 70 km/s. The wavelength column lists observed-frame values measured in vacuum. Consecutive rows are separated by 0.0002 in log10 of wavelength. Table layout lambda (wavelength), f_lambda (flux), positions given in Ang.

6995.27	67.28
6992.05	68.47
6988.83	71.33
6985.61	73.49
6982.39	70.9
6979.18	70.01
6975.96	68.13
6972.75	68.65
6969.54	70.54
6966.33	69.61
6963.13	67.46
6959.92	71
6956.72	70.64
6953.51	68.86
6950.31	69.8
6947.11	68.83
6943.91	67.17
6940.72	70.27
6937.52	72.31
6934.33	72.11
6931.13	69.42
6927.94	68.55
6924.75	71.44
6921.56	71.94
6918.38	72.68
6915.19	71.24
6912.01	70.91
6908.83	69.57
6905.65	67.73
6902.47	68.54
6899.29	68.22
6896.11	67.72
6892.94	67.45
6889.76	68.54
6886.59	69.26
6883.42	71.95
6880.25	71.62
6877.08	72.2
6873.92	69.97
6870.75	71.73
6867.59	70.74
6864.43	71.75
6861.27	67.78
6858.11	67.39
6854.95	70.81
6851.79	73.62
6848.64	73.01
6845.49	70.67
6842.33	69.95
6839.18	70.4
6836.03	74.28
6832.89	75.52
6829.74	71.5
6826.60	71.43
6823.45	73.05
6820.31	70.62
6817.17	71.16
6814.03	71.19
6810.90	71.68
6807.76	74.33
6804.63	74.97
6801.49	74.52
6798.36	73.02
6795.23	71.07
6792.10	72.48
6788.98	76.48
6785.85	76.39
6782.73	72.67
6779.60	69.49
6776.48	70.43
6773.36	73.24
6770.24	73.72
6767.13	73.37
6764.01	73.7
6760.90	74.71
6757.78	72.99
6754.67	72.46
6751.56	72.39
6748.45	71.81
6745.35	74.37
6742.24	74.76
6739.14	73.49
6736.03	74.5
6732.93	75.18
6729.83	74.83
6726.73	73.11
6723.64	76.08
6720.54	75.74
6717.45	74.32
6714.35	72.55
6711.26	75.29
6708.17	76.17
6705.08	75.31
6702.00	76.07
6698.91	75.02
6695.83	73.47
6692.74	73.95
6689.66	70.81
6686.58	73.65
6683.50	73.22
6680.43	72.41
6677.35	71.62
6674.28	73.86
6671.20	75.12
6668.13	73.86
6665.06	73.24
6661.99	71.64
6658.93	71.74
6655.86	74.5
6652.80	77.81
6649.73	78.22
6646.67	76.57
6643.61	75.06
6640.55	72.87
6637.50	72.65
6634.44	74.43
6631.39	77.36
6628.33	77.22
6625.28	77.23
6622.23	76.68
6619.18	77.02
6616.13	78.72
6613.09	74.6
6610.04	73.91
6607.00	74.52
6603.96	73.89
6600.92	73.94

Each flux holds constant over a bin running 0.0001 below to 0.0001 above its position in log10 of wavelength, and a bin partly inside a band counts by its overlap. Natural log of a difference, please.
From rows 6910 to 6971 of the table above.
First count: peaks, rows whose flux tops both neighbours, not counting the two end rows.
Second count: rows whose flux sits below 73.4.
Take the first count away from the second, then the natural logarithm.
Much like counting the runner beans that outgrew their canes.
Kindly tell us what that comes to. 2.7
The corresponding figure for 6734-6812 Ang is 2.1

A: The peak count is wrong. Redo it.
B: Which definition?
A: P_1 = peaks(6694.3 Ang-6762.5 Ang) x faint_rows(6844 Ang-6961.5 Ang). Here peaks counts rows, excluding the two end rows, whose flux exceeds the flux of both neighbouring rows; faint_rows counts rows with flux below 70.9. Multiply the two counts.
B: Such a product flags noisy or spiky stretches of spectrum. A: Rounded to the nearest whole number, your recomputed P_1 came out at 110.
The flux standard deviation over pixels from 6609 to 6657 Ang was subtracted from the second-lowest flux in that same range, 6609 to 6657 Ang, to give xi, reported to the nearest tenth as 71.0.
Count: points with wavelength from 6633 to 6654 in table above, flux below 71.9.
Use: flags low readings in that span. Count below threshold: 0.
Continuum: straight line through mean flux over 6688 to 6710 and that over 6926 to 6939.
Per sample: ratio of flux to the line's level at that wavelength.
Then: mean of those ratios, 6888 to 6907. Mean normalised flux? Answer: 0.96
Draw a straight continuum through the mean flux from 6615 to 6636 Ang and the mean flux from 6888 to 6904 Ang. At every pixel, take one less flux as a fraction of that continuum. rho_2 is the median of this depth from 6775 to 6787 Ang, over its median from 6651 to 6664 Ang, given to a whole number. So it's 0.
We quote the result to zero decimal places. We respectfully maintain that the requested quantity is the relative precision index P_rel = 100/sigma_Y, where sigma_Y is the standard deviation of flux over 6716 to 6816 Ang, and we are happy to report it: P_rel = 59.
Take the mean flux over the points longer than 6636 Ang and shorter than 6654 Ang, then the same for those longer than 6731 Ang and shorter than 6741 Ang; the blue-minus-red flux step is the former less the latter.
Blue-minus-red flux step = 1.1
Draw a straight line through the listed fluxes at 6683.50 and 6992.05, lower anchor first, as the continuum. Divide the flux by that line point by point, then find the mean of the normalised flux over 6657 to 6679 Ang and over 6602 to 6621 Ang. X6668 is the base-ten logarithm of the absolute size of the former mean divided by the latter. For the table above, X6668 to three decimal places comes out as -0.009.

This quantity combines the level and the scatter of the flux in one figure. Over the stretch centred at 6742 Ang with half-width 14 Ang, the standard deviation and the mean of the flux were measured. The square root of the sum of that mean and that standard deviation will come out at 8.66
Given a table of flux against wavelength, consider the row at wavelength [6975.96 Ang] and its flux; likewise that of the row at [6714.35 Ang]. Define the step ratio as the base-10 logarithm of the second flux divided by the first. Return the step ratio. 0.027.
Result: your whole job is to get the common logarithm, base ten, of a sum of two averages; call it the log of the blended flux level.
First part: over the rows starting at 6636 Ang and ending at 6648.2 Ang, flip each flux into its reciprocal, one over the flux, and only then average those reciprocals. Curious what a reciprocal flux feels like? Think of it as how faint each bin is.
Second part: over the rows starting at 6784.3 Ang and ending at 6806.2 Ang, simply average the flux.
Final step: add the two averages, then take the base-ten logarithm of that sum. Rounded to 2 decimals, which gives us 1.87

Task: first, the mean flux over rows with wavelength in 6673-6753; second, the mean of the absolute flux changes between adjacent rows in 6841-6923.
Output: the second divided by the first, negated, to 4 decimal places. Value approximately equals -0.0180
